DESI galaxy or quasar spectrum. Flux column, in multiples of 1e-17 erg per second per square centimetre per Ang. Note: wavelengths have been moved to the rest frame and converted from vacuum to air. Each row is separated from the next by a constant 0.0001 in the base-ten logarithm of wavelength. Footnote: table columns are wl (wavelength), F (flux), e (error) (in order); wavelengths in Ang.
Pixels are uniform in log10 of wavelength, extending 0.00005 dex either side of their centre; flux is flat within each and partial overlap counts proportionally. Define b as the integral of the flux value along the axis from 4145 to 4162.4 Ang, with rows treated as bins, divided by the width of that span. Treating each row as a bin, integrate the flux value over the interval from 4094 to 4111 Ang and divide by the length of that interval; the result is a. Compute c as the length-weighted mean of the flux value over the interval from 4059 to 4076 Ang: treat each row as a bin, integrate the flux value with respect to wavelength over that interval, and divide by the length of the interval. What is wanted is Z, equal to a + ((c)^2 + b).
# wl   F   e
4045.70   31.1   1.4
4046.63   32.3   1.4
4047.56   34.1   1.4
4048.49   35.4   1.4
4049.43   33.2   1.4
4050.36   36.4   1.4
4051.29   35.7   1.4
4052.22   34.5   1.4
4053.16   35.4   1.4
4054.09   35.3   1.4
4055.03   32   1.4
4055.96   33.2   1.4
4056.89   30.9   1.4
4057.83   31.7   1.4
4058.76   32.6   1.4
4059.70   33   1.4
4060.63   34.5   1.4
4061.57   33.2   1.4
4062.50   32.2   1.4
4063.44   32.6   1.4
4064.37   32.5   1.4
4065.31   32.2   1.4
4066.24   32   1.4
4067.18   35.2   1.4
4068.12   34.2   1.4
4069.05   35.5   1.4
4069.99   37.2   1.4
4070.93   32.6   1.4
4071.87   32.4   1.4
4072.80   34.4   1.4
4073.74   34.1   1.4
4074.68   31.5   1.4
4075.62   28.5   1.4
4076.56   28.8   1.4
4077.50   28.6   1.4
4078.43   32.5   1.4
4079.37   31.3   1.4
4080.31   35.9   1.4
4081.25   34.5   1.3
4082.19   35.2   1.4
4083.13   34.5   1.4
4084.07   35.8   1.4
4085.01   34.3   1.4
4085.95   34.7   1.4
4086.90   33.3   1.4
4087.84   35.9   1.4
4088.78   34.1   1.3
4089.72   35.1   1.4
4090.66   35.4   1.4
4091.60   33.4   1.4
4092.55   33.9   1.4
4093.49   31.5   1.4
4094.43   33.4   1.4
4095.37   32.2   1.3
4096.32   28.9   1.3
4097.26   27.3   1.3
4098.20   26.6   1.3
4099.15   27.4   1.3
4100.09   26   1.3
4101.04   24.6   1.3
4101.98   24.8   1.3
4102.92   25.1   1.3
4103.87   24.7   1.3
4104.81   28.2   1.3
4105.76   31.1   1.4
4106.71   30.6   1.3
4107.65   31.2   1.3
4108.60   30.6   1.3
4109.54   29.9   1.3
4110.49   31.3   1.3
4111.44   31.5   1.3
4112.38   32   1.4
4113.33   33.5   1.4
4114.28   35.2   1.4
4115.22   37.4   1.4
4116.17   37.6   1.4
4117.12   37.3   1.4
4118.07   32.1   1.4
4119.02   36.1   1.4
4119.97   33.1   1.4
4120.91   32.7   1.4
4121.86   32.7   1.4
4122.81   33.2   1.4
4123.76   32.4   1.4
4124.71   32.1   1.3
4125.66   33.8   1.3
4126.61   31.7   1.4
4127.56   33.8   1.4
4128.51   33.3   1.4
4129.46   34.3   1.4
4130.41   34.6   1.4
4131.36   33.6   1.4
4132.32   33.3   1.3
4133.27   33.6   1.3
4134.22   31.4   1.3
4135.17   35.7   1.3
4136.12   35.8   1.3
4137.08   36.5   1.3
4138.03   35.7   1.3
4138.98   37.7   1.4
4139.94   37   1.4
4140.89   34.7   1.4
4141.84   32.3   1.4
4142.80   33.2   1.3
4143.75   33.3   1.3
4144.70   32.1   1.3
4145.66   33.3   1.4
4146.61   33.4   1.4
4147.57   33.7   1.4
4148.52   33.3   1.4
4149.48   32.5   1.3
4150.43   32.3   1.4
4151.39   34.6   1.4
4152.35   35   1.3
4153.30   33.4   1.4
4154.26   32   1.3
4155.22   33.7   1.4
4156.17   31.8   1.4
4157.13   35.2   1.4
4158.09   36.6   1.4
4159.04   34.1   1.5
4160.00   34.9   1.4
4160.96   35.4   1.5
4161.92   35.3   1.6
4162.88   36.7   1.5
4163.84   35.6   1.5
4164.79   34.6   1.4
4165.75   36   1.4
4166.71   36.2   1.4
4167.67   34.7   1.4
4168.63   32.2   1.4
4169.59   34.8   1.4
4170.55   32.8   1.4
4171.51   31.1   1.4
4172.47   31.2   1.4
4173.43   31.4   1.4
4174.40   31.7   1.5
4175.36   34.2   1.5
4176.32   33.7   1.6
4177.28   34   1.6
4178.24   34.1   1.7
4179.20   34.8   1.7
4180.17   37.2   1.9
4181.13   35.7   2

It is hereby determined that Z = 1166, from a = 28.5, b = 33.9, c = 33.2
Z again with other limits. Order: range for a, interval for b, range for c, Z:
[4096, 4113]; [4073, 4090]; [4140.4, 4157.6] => 1173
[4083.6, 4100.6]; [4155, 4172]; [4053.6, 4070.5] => 1178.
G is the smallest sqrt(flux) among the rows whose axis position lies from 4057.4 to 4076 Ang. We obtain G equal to 5.3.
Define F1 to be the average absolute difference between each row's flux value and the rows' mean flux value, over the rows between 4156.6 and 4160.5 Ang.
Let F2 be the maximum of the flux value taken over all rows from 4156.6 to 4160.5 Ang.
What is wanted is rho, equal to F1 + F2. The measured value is 37.3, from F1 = 0.7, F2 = 36.6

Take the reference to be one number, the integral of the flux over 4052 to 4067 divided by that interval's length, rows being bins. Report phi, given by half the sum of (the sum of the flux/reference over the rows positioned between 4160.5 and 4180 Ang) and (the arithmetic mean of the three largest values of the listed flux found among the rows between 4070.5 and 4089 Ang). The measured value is 28.2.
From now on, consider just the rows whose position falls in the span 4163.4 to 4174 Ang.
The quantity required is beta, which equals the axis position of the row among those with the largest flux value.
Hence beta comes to 4166.71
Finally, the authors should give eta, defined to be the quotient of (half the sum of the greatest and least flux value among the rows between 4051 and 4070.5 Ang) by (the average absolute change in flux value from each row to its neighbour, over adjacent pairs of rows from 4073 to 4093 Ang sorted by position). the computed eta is 21.7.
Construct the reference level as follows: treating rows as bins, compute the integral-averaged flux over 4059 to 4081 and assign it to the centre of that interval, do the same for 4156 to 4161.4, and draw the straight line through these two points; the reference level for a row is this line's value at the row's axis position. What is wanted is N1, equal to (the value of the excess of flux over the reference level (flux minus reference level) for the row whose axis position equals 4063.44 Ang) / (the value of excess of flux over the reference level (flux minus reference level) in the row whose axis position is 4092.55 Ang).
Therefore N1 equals -0.16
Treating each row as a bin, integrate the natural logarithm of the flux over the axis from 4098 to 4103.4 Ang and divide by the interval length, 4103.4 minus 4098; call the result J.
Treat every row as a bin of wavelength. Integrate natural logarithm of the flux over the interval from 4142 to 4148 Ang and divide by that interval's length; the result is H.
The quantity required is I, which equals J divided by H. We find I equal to 0.93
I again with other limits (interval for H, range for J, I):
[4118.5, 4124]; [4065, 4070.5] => 1.01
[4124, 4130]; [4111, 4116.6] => 1.01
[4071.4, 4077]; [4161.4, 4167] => 1.04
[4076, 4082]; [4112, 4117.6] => 1.03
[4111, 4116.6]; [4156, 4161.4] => 1.00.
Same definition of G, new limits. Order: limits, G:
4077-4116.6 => 5.0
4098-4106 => 5.0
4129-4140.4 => 5.6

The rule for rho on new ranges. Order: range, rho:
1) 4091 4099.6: 36.5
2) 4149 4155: 36.0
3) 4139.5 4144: 38.4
